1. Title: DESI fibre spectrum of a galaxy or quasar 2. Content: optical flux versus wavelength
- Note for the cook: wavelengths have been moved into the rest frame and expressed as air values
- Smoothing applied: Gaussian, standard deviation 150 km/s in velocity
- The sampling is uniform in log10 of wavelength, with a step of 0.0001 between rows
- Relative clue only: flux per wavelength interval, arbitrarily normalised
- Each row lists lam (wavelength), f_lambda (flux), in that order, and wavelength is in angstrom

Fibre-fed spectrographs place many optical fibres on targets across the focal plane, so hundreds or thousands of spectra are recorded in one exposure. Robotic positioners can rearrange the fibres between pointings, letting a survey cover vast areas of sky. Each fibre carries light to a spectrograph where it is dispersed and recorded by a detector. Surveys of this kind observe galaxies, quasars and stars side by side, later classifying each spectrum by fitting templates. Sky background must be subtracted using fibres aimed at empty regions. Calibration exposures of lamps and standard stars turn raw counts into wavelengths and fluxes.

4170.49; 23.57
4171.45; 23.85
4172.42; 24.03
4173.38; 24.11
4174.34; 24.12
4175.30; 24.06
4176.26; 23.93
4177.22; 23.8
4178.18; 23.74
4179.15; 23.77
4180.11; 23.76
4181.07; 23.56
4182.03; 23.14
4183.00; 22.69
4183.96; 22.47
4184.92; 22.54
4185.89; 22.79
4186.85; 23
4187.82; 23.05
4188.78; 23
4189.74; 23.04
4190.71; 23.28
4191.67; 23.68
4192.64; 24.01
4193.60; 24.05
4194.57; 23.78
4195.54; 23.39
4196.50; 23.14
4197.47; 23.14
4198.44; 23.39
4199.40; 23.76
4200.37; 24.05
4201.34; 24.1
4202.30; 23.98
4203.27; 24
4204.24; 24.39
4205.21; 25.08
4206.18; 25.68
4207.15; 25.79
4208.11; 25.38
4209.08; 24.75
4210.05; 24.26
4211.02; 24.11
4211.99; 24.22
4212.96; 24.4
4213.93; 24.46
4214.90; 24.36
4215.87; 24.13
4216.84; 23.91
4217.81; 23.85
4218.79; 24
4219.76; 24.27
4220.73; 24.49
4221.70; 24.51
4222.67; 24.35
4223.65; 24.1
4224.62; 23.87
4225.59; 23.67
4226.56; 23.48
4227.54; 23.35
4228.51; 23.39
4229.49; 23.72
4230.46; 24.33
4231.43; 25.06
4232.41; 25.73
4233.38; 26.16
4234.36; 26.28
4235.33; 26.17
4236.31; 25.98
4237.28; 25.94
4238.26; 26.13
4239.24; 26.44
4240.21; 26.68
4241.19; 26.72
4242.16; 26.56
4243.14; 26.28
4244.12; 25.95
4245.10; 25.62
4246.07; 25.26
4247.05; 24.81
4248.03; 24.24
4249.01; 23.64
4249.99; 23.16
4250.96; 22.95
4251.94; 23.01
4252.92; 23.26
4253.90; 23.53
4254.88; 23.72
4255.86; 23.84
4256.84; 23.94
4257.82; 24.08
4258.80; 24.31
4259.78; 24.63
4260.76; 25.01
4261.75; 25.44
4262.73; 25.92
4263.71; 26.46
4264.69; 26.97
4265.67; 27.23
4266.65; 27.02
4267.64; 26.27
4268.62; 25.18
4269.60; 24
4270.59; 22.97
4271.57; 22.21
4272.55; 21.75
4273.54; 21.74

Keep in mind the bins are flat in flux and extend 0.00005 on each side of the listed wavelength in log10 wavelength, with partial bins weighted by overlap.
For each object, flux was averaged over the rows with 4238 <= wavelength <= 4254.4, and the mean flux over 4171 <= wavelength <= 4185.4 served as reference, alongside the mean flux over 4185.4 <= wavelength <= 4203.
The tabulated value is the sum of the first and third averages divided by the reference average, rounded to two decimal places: 2.05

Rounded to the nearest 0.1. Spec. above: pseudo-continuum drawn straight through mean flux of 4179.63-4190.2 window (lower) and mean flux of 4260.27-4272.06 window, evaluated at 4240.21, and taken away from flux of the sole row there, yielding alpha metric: 2.1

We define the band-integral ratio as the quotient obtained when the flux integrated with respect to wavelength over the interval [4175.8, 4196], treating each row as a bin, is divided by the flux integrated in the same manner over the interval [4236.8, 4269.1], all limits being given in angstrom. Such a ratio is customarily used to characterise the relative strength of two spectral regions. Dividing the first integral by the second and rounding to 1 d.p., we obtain 0.6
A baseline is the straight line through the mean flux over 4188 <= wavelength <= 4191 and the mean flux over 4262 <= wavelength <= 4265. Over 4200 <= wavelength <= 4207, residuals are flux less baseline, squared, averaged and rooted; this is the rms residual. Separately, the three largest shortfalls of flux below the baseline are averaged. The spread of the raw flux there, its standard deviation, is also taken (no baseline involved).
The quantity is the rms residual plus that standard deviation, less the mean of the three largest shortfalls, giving 1.9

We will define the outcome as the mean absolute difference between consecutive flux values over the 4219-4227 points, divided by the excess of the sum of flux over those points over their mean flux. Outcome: 0.0011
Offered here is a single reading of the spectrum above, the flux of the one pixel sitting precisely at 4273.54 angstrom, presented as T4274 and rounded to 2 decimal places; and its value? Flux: 21.74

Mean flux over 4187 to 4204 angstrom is 23.6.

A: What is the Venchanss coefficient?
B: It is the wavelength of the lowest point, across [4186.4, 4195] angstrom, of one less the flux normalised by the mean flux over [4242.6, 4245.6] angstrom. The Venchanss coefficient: 4193.60 angstrom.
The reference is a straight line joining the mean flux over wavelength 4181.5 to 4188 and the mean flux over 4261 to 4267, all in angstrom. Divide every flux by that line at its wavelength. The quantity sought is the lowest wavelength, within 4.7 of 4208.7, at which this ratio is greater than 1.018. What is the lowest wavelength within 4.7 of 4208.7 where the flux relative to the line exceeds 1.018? 4204.24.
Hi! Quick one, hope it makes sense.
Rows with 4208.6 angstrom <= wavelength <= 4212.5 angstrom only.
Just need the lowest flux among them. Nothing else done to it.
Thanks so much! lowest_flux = 24.11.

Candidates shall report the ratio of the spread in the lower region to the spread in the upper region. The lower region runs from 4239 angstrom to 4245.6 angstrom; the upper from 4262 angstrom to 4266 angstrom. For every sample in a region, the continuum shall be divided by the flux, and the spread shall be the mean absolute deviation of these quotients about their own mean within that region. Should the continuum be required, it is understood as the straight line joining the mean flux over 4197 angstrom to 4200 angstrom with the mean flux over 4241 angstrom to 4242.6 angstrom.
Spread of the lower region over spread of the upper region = 1.1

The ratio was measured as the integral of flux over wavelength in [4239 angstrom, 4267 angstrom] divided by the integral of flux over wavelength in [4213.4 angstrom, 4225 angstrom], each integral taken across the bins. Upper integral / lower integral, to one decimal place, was 2.5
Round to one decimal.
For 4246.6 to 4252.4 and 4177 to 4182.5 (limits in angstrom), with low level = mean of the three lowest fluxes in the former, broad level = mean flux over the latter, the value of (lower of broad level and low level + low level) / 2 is 23.0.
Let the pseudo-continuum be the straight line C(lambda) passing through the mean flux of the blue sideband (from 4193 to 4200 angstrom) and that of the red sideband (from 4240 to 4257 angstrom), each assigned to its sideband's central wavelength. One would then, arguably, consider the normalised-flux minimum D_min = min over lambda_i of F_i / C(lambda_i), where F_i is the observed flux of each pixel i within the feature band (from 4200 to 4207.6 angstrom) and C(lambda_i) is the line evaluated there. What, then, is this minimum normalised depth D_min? 1.01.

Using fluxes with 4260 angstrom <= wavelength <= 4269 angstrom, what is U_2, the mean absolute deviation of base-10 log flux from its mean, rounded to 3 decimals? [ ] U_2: 0.012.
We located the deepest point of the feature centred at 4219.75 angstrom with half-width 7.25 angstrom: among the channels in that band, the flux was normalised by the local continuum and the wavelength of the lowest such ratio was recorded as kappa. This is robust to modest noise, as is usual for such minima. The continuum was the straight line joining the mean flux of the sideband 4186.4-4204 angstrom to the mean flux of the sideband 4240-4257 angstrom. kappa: 4226.56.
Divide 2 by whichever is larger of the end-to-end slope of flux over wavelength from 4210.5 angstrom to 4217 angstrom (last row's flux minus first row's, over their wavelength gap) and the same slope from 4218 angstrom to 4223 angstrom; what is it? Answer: 22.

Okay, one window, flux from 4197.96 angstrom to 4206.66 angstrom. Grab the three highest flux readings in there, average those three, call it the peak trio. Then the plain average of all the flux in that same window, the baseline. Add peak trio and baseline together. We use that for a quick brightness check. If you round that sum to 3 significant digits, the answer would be 49.3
